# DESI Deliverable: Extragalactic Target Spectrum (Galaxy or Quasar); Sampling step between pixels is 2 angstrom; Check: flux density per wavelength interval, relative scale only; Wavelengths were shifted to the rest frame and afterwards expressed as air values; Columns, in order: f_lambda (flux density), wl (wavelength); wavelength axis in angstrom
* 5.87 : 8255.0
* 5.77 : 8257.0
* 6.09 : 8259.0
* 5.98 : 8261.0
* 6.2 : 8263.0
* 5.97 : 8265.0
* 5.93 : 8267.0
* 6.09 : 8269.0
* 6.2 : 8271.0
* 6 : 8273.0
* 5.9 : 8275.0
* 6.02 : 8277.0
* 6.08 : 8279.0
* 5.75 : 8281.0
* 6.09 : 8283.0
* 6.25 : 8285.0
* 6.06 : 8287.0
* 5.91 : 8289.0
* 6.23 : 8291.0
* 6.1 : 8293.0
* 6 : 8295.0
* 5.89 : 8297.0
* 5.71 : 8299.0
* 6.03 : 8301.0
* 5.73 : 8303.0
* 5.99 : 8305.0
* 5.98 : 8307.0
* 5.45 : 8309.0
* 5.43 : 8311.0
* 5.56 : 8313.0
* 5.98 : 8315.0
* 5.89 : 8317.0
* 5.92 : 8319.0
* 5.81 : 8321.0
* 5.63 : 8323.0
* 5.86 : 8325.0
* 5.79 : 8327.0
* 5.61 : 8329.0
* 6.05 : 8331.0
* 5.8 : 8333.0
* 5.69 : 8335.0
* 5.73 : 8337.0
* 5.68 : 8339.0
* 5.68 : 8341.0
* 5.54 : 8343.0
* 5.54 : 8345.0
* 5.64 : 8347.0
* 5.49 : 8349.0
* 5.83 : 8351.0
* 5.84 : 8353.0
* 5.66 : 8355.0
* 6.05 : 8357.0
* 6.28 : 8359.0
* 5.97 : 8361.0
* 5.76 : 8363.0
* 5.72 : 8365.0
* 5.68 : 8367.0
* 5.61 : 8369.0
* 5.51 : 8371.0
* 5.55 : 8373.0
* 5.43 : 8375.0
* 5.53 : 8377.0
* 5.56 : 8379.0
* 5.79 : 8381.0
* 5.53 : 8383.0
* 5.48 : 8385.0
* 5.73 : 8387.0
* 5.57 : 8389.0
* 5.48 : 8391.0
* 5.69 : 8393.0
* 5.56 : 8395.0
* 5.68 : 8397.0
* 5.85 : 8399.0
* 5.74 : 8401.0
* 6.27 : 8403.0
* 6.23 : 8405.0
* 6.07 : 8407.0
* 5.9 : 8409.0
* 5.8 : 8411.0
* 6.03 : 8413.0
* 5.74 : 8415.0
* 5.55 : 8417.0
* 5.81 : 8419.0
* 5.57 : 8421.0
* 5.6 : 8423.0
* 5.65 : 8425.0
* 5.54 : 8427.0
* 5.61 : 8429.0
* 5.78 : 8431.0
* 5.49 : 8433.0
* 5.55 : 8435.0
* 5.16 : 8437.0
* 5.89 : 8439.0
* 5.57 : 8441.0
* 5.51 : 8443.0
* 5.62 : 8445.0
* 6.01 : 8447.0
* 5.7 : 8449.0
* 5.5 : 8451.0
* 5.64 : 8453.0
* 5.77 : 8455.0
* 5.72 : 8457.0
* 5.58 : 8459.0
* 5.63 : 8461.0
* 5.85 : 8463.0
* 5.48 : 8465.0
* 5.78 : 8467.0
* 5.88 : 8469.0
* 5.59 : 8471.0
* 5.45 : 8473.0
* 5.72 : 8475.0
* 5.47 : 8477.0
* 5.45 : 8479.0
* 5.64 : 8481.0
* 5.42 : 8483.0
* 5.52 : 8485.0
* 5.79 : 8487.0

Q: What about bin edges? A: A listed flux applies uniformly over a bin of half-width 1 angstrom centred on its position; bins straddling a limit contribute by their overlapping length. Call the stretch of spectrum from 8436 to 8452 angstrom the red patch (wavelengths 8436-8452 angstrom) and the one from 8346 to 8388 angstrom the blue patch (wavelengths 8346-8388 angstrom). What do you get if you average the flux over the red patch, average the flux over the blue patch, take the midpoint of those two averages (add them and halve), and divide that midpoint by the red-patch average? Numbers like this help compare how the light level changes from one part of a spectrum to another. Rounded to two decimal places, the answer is 1.01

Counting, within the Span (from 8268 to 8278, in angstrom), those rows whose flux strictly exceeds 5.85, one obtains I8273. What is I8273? 5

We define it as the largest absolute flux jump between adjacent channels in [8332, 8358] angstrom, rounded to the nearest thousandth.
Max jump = 0.390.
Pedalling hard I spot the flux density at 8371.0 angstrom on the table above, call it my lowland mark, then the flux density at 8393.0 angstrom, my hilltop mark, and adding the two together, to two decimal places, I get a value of 11.20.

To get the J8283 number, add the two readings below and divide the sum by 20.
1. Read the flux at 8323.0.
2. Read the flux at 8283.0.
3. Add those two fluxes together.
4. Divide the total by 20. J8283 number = 0.586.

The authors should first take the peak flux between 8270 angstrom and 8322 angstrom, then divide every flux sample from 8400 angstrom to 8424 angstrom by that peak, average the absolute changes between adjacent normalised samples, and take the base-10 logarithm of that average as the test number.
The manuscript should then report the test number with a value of -1.49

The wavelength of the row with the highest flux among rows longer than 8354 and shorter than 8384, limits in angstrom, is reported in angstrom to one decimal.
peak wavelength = 8359.0 angstrom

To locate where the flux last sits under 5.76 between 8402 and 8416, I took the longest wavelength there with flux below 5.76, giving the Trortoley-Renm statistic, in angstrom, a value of 8415.0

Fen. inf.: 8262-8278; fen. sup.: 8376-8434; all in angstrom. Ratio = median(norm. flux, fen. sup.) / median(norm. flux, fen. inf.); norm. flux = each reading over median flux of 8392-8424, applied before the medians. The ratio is 0.95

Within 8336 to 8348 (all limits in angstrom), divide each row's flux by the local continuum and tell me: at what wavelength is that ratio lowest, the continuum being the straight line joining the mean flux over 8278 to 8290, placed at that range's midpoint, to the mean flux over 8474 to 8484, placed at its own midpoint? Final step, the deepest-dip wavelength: 8343.0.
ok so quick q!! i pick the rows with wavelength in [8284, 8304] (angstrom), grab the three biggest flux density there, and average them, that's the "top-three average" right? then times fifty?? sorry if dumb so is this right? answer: 310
